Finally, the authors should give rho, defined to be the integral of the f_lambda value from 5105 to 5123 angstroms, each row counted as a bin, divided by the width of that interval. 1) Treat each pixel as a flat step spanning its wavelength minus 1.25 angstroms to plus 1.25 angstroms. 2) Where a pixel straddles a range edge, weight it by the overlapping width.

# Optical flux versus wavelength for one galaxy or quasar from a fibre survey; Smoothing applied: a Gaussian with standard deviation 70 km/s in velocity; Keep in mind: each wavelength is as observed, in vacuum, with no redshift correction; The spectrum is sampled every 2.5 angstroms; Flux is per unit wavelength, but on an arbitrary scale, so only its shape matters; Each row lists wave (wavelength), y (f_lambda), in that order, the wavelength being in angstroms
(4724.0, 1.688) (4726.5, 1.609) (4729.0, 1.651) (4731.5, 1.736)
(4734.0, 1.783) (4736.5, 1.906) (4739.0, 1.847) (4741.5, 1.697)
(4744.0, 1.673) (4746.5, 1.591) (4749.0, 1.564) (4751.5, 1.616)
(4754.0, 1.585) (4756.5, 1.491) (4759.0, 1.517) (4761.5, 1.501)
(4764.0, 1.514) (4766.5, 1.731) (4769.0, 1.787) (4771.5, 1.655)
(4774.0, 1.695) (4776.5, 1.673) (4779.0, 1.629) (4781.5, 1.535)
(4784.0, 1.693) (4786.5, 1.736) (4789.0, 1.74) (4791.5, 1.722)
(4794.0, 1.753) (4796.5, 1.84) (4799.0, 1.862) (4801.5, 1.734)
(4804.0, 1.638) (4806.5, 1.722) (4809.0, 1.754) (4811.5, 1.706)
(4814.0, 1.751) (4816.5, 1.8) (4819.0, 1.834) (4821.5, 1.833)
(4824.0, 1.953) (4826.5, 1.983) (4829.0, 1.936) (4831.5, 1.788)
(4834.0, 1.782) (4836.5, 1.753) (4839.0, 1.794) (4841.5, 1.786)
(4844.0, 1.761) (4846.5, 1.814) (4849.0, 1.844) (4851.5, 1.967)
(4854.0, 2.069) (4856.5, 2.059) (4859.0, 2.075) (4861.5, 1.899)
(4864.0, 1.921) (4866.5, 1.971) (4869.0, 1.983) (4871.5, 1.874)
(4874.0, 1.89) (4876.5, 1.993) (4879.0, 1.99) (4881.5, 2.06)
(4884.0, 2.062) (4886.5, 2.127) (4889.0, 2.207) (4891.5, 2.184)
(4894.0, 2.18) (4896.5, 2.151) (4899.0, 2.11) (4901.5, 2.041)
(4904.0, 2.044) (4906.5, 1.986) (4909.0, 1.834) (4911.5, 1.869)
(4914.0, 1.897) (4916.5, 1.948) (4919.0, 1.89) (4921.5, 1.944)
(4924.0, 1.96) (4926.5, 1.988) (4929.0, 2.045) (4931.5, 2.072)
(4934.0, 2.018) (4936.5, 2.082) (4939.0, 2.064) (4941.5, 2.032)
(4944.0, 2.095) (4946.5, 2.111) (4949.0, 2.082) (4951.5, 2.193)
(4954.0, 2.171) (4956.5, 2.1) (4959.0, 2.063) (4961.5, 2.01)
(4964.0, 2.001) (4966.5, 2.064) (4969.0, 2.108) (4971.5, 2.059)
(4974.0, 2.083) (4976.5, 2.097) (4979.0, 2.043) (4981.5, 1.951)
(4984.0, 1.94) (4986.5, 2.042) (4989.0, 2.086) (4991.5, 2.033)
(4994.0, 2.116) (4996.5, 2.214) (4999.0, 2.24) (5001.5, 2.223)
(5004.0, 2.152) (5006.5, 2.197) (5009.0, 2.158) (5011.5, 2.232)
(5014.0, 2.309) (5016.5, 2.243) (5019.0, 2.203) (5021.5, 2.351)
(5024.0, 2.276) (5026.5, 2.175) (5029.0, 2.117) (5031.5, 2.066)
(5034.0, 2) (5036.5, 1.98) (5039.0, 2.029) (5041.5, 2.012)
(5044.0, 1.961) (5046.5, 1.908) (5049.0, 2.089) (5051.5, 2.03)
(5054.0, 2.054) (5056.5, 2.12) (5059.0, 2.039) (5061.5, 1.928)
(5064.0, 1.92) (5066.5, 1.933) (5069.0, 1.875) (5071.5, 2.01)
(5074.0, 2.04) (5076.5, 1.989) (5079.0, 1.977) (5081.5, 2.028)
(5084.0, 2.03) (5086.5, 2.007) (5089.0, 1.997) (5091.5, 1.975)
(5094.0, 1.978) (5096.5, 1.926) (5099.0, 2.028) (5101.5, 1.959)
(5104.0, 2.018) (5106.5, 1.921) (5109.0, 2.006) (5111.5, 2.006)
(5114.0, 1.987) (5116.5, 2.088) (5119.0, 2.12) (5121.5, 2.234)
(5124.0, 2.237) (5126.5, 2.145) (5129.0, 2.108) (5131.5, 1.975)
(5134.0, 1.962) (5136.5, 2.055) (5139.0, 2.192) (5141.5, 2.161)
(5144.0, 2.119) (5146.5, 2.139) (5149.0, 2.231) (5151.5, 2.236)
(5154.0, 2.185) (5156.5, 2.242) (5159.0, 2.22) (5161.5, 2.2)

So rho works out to 2.05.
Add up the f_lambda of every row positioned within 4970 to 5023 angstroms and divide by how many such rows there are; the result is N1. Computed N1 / 2.14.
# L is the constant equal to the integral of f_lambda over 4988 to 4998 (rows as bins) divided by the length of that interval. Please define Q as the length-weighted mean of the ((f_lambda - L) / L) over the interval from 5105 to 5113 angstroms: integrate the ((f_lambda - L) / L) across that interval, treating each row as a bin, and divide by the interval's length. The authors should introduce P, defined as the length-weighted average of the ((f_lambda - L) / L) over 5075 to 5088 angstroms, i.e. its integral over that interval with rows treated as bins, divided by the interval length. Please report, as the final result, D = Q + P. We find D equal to -0.12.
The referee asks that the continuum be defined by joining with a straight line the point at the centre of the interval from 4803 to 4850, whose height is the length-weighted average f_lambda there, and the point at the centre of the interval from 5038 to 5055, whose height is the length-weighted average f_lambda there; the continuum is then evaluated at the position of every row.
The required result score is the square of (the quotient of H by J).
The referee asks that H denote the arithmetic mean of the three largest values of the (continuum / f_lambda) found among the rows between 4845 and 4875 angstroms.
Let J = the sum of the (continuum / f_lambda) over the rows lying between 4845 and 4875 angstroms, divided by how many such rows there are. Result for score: 1.11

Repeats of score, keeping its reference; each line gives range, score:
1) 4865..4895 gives 1.13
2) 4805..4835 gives 1.10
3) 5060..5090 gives 1.06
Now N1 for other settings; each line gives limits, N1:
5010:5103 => 2.05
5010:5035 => 2.20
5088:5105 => 1.98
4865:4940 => 2.02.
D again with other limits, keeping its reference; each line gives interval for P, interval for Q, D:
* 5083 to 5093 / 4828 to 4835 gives -0.19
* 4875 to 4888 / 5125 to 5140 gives -0.05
